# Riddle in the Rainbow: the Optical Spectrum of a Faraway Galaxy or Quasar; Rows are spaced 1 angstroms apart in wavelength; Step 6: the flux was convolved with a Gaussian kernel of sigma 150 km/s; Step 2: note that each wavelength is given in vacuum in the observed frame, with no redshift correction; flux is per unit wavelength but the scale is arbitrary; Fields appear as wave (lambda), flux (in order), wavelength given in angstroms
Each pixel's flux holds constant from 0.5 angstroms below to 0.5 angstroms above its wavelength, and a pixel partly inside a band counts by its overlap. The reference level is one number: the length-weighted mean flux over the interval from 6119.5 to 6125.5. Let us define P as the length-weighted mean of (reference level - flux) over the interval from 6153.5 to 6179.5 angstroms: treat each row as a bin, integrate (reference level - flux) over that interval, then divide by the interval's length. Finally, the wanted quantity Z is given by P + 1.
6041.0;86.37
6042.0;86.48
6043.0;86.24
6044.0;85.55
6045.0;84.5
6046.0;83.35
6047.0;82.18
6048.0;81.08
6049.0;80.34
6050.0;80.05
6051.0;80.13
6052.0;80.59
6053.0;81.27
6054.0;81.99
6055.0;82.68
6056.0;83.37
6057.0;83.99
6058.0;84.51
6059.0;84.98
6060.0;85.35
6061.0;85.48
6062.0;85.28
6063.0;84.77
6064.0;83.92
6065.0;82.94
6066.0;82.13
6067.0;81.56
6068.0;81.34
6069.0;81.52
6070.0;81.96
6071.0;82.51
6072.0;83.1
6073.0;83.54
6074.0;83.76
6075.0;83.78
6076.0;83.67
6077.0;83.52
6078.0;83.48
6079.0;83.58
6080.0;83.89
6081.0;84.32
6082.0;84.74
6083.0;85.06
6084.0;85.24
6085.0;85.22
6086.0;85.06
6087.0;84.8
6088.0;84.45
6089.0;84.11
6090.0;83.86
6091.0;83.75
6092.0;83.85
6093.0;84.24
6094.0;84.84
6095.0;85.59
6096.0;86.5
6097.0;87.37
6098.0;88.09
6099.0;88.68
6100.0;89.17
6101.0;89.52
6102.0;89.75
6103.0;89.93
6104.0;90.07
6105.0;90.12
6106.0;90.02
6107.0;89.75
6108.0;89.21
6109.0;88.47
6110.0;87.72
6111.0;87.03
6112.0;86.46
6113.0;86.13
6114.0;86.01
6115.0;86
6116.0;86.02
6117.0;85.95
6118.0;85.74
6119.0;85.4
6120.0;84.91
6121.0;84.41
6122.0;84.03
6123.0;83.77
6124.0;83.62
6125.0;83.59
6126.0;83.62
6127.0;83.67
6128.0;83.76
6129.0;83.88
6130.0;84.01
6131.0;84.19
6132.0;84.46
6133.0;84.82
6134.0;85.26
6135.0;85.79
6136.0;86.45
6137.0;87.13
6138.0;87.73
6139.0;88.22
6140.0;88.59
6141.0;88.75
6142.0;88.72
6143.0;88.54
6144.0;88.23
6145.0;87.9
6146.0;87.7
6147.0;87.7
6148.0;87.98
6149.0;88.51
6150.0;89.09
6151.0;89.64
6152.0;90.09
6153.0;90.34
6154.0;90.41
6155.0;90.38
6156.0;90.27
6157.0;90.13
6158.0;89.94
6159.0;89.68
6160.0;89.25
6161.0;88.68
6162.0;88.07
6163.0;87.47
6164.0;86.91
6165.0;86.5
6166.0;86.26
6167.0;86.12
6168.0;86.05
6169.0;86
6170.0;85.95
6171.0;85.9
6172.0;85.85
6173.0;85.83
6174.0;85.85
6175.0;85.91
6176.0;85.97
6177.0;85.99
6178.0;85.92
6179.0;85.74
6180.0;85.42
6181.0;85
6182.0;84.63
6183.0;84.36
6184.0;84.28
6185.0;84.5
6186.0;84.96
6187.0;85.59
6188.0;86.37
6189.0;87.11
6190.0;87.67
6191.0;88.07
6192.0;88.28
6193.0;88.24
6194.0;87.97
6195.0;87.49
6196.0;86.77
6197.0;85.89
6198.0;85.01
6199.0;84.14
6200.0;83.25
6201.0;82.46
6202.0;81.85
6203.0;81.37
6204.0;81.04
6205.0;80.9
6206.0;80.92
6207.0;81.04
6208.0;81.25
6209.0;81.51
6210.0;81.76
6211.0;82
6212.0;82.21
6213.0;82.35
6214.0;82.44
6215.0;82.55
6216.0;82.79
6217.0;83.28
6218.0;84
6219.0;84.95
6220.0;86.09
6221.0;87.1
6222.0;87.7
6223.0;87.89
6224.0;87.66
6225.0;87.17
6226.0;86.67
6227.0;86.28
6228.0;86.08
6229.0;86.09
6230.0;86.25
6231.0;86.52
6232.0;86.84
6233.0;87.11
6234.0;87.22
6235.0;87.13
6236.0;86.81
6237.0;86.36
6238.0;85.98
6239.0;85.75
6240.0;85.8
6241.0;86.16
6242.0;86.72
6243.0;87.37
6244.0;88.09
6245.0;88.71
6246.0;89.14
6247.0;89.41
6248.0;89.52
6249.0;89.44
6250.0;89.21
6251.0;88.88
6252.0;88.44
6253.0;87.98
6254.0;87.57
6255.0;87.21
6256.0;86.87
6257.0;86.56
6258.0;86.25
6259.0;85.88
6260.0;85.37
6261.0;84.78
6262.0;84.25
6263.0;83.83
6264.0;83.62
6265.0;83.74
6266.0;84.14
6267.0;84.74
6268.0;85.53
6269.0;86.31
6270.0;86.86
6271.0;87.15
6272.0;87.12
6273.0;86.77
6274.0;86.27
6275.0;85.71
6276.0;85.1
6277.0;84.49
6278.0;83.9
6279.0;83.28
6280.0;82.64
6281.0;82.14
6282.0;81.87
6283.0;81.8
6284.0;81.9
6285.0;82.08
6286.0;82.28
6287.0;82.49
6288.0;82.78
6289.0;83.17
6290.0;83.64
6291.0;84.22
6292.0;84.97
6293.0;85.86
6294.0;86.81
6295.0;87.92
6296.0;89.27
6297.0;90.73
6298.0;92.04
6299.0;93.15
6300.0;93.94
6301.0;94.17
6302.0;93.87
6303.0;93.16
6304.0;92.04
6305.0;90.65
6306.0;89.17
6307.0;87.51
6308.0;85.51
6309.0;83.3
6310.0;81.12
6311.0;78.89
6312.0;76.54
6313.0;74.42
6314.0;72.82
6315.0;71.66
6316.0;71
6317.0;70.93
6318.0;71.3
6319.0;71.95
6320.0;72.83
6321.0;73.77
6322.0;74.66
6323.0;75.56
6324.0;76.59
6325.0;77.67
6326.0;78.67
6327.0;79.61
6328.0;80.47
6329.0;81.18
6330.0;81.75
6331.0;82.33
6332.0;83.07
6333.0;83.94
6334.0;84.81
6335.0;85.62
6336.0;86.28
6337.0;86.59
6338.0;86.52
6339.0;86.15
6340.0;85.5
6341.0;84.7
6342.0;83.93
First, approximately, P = -3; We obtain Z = -2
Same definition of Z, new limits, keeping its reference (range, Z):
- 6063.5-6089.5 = 1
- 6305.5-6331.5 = 7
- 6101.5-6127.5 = -2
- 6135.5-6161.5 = -4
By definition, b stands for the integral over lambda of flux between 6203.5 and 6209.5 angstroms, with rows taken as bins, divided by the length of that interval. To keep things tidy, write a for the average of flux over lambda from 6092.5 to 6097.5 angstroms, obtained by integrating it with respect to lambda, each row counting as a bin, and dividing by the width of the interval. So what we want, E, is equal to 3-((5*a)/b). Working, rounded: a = 85.7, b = 81.1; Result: -2.28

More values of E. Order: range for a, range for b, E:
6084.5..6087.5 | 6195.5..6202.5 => -2.05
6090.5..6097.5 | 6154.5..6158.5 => -1.72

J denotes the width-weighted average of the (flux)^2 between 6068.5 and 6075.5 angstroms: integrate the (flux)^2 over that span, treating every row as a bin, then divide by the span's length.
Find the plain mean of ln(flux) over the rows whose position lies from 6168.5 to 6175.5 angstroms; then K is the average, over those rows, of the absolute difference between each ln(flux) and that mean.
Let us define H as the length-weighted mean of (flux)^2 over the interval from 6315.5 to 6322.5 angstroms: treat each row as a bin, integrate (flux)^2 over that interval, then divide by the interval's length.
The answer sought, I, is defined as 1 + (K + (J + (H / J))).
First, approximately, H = 5236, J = 6870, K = 0.0006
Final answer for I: 6872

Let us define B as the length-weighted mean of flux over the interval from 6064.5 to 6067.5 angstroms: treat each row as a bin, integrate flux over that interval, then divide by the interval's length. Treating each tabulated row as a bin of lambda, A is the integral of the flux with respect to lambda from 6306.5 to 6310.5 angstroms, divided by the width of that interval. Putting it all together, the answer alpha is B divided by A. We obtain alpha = 0.97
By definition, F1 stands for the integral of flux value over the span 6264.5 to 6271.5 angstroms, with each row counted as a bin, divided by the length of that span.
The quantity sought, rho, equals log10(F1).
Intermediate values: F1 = 85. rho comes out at 1.93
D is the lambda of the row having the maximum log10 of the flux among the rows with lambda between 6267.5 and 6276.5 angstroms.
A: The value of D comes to 6271.0 angstroms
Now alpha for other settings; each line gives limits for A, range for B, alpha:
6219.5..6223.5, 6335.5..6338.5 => 0.99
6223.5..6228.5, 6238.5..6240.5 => 0.99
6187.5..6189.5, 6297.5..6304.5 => 1.07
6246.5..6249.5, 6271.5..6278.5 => 0.96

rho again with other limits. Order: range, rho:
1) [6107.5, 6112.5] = 1.94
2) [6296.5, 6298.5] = 1.96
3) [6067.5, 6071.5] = 1.91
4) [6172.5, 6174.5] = 1.93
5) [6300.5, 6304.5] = 1.97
